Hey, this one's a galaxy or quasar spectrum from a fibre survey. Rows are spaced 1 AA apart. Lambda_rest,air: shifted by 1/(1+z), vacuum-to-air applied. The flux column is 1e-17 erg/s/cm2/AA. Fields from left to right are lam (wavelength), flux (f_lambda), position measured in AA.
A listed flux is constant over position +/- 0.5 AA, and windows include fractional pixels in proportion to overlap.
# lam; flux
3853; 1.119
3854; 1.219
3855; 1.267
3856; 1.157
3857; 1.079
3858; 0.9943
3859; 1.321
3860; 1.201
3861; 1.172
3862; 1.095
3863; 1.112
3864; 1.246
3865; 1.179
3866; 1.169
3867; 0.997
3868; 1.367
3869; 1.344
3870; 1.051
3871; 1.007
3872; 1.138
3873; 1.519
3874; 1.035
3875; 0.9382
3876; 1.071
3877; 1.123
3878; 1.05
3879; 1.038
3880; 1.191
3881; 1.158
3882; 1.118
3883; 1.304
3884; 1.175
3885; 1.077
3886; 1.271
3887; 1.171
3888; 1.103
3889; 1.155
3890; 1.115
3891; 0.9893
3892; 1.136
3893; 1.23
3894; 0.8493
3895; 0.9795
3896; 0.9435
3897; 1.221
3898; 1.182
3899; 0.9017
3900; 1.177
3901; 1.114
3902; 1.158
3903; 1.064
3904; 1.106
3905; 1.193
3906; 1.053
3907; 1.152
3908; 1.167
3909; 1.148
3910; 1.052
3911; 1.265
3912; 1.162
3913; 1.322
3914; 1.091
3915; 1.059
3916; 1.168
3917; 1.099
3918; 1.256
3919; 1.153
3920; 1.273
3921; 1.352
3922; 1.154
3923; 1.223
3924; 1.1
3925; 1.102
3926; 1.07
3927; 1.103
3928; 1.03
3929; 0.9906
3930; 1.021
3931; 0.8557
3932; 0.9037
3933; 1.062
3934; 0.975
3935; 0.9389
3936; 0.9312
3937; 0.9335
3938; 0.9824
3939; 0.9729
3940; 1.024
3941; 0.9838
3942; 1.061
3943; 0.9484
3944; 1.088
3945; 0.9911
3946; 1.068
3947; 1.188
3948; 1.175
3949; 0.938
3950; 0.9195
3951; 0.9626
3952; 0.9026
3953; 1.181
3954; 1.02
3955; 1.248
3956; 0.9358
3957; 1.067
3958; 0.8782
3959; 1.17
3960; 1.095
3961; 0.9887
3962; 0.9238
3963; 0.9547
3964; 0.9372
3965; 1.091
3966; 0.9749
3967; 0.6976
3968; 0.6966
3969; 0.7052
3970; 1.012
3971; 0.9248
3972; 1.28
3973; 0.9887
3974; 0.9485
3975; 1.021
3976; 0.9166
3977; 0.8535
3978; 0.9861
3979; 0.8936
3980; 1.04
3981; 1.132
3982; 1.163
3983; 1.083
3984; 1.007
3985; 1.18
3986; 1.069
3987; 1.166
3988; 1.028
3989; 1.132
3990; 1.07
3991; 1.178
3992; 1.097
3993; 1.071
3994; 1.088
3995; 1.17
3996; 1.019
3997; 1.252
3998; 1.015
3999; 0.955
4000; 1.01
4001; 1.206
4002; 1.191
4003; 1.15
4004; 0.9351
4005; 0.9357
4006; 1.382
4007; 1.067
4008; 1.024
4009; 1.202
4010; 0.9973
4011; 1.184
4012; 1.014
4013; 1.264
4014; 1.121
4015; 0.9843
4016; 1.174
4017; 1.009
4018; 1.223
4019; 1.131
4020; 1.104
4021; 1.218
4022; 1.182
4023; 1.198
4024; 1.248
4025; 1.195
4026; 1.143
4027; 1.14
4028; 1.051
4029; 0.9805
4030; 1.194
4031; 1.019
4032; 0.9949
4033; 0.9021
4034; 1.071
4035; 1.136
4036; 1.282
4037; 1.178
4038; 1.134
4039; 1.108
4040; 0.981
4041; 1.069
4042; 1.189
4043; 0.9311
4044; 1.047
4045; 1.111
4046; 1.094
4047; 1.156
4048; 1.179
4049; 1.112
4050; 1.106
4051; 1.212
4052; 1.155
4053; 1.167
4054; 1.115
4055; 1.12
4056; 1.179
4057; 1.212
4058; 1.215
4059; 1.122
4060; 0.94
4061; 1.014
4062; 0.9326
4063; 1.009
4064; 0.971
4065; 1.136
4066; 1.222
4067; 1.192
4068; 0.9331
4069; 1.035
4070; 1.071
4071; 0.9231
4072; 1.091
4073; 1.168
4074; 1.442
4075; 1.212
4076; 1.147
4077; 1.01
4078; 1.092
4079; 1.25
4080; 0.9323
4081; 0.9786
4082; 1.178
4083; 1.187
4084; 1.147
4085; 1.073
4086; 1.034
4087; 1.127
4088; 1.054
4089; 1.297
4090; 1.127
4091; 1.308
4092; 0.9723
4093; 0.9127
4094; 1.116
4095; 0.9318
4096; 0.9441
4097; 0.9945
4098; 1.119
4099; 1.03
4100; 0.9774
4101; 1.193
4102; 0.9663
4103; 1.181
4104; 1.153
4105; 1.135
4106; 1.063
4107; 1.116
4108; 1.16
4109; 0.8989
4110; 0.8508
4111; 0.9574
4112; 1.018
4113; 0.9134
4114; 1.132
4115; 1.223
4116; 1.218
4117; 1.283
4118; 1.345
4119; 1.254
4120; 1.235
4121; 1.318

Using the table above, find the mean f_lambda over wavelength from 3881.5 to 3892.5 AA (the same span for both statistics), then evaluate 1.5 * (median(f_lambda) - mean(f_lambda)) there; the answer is -0.02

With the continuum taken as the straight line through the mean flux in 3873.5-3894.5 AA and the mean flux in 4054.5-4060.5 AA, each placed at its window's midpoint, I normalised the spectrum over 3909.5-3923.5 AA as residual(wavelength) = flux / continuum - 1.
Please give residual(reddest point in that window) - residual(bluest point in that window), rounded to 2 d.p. 0.15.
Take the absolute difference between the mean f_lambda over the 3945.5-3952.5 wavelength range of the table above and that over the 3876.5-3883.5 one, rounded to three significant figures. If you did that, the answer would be 0.118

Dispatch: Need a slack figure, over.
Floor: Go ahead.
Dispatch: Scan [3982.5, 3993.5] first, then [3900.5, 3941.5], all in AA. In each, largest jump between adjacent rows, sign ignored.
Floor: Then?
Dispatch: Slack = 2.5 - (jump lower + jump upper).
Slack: 2.10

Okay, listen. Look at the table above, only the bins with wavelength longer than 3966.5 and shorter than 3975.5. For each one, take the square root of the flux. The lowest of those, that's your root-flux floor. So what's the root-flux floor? 0.835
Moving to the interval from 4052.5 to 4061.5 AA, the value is 0.970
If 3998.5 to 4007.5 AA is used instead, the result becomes 0.967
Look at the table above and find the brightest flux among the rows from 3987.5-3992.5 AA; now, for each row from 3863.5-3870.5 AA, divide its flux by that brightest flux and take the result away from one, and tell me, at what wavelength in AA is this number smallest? 3868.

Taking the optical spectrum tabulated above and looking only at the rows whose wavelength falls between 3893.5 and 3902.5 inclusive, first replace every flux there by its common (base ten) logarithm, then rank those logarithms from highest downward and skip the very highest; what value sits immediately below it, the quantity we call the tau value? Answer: 0.073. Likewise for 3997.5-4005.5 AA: 0.076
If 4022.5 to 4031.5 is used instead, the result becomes 0.078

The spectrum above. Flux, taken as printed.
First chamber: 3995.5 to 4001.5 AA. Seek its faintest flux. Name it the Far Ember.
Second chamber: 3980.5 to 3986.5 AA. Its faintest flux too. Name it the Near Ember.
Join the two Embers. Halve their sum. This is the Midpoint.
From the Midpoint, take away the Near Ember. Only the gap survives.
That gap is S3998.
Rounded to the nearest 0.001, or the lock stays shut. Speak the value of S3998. -0.026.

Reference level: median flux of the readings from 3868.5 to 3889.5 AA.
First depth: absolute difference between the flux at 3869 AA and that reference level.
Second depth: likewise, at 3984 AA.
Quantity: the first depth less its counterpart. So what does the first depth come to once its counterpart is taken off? 0.105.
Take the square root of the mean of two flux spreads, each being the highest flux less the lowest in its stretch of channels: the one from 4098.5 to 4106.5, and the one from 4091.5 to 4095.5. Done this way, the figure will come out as 0.46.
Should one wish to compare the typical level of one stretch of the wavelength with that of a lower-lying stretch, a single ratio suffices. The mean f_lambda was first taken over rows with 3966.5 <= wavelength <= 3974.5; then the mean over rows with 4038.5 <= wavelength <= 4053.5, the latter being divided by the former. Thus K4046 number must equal 1.22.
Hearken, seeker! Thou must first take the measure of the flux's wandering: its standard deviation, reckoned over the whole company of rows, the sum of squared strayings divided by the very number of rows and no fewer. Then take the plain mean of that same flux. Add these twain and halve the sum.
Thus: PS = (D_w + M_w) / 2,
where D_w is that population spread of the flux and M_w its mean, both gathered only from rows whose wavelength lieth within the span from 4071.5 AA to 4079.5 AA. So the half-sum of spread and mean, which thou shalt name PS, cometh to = 0.650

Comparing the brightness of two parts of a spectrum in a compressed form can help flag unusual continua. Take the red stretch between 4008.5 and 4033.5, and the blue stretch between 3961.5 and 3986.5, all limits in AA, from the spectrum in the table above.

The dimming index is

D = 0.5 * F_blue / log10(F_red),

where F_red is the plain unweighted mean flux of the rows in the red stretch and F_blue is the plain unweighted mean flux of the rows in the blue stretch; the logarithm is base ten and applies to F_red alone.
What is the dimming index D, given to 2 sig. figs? 10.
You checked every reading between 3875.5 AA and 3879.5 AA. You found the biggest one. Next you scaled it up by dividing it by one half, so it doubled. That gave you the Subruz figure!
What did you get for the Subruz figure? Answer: 2.25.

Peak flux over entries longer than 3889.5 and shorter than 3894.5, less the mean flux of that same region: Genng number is 0.166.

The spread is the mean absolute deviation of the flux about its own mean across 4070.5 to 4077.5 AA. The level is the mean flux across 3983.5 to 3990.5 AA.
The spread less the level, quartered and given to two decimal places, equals -0.24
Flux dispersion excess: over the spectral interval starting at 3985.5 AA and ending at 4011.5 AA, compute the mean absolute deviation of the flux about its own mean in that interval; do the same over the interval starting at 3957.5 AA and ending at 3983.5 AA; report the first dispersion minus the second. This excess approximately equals -0.020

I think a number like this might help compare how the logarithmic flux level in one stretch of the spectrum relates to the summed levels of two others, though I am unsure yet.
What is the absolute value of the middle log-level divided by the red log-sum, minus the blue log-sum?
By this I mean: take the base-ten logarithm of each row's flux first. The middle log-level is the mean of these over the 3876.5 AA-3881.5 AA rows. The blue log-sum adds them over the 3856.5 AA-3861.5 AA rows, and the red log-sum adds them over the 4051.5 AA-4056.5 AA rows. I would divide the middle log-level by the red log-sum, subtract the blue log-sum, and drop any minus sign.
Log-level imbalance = 0.15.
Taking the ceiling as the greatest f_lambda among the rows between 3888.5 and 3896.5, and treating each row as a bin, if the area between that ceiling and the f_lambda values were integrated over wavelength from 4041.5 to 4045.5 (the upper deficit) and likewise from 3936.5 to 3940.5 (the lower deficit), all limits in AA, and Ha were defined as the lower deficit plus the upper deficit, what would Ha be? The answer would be 1.6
